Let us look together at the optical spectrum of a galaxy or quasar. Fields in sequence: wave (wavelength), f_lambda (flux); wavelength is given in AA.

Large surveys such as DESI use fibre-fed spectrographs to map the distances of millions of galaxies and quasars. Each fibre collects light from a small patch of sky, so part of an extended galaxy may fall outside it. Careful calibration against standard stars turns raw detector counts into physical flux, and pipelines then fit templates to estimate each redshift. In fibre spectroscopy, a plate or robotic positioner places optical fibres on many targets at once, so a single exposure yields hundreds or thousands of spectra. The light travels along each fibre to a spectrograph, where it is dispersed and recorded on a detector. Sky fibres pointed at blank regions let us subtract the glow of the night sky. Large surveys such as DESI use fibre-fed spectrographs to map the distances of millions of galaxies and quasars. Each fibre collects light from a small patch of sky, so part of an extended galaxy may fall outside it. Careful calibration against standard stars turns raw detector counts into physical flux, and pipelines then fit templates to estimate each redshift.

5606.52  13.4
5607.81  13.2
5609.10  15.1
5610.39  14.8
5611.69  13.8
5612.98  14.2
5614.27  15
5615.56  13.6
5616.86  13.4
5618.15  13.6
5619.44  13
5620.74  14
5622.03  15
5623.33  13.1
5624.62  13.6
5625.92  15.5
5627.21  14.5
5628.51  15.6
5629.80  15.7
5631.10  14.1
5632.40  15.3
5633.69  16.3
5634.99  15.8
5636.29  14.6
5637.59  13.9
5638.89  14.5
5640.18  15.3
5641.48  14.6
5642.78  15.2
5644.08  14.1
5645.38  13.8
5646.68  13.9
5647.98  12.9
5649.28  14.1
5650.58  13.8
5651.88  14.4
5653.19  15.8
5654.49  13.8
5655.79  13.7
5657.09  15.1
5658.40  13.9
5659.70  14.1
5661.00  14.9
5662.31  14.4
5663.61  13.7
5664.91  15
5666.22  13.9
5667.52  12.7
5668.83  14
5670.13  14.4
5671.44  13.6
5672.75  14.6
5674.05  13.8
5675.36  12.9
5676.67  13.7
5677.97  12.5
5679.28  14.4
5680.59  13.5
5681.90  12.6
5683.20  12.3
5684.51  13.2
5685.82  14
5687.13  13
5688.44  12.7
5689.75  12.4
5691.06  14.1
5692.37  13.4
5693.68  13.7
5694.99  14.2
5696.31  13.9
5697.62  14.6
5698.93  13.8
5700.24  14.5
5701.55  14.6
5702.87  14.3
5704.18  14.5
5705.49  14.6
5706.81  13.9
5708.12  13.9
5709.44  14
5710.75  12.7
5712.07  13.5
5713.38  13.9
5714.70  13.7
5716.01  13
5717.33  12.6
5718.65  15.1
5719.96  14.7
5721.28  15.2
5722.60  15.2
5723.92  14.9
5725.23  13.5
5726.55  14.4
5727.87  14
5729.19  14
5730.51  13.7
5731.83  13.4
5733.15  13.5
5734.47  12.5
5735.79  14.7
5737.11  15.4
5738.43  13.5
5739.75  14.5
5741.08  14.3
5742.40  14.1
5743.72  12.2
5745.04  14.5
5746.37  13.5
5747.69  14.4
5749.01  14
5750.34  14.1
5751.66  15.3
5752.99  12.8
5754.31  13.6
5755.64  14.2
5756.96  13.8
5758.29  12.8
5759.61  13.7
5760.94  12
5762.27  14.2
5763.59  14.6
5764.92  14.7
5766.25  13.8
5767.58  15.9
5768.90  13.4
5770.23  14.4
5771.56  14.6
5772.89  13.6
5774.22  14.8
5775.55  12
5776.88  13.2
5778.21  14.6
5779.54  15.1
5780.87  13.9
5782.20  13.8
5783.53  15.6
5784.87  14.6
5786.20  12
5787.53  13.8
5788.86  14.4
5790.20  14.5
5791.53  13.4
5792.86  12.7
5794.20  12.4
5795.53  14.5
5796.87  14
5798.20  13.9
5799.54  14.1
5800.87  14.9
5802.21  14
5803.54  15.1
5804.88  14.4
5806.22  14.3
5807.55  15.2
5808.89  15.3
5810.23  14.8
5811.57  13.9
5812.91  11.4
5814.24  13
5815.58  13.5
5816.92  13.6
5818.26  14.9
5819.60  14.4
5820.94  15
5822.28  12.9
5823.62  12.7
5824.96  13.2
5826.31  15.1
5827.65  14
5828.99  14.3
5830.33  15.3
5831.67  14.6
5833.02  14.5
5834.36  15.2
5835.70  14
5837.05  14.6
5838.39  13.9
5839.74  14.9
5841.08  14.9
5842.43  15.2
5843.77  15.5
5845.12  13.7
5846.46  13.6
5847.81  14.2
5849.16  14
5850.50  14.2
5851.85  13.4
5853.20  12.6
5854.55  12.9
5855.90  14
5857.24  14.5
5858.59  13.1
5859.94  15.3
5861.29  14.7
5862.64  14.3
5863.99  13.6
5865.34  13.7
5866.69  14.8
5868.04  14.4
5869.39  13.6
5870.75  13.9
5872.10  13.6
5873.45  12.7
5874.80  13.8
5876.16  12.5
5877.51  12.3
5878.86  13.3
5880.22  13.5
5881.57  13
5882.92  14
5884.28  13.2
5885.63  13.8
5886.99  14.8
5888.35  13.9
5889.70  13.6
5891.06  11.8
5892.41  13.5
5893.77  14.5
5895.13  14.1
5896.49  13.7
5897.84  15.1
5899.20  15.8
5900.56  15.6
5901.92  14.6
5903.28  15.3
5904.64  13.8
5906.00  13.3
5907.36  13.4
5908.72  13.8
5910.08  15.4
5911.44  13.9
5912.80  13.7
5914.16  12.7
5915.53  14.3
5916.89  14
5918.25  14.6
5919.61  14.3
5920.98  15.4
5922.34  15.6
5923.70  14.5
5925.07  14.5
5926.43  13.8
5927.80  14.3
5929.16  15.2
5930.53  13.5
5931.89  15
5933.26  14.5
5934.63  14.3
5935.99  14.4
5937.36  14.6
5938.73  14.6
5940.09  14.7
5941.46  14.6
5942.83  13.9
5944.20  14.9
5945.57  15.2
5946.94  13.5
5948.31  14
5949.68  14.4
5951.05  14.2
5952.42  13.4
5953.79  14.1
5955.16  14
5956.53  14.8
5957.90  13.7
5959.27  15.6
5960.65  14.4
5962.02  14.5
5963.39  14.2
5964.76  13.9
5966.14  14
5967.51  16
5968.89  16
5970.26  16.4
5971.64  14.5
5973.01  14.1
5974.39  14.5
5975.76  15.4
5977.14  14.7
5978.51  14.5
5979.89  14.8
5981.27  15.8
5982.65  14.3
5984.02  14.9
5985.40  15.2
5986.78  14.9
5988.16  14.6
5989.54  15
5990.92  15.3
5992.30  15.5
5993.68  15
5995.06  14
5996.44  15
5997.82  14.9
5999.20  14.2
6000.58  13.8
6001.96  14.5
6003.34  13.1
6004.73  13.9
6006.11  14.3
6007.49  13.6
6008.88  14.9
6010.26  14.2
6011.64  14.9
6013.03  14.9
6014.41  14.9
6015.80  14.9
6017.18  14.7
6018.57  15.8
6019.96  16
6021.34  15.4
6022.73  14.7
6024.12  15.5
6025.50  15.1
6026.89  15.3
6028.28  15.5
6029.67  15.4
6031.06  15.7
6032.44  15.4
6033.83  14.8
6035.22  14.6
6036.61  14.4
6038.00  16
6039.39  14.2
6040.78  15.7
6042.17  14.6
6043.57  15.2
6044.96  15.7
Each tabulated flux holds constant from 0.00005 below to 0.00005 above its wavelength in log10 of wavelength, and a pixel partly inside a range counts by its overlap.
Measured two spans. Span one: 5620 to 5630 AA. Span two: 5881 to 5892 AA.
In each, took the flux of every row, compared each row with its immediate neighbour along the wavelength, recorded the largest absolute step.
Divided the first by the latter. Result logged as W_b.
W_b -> 1.1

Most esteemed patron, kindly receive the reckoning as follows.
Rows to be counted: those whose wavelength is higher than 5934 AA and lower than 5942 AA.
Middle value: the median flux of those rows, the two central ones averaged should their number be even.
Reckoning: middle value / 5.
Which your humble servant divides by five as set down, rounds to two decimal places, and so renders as 2.92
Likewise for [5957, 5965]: 2.86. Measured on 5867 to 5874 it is 2.72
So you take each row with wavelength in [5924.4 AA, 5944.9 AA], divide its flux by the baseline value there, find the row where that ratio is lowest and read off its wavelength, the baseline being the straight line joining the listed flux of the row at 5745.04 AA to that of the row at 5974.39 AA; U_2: 5930.53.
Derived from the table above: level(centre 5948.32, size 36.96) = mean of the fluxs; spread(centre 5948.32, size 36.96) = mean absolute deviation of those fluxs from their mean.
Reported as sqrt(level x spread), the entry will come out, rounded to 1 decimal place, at 2.4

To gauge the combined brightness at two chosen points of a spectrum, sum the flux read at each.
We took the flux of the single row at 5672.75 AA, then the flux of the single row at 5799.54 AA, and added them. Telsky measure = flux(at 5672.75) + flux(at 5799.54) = 28.7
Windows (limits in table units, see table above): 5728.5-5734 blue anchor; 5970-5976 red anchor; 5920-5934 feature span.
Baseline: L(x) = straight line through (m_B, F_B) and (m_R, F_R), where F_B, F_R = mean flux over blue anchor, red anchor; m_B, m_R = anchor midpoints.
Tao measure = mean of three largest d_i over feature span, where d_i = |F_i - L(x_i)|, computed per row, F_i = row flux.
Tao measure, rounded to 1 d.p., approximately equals 1.0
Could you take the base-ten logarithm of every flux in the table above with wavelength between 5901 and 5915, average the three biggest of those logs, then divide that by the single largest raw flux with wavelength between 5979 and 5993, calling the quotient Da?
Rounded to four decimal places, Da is 0.0746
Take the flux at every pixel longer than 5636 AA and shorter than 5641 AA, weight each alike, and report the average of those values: 14.6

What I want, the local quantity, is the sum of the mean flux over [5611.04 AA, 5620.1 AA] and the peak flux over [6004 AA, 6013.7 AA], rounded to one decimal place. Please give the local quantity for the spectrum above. 28.7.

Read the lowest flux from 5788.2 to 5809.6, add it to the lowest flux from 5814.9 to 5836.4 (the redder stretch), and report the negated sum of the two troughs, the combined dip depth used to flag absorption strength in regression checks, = -25.1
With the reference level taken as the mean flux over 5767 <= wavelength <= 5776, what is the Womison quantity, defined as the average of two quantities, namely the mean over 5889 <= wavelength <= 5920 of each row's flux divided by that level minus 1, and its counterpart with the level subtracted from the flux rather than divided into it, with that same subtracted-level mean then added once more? 0.0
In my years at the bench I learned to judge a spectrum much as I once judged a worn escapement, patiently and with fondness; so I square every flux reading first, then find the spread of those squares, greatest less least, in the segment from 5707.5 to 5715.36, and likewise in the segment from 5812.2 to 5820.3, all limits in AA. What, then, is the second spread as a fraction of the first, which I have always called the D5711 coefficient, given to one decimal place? 2.7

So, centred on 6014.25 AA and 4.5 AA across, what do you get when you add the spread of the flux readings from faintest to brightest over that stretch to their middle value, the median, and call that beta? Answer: 14.9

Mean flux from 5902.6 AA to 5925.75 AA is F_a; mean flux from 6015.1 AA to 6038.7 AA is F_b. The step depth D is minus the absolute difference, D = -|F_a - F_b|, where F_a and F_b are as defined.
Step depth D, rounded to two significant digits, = -0.98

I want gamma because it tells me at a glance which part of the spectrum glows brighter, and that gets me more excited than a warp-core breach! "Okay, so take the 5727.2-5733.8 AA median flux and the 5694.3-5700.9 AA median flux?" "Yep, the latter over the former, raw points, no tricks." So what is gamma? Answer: 1.04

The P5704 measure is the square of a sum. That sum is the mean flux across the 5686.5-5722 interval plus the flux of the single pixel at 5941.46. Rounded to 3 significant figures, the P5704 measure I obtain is 811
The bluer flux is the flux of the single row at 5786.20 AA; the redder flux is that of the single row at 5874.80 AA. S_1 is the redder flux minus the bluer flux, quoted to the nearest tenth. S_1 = 1.8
